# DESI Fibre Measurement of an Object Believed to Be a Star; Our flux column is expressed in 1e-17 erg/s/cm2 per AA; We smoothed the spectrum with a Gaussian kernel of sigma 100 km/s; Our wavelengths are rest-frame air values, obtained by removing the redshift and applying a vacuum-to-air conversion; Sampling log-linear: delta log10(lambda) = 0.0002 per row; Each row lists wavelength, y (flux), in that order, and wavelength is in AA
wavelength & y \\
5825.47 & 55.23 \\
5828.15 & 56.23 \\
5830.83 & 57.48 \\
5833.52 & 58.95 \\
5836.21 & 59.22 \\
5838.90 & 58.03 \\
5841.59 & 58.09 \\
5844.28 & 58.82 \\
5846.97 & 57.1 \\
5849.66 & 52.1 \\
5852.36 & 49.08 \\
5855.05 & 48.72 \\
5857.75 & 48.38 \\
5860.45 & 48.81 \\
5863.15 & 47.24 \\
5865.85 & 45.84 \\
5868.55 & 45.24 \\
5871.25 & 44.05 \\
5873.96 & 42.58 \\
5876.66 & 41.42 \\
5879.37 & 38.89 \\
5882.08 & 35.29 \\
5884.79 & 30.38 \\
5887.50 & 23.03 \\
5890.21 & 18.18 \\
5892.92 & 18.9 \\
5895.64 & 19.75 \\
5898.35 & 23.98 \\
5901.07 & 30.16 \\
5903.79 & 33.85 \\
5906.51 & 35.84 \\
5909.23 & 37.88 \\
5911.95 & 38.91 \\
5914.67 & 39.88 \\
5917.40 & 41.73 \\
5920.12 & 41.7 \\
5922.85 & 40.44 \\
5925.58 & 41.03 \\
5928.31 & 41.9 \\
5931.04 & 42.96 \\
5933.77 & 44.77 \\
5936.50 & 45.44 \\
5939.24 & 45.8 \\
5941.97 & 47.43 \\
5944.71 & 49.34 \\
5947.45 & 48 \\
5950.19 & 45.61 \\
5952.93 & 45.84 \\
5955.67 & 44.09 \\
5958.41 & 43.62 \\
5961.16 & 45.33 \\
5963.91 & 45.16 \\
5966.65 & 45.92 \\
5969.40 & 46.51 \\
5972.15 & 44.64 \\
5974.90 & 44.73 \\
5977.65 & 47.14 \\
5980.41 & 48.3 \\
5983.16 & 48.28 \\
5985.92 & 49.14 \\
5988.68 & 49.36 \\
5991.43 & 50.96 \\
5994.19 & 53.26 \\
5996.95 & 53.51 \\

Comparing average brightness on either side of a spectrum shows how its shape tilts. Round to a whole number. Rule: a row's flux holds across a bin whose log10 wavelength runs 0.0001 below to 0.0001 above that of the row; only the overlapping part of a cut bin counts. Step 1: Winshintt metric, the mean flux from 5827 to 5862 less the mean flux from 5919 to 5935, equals 13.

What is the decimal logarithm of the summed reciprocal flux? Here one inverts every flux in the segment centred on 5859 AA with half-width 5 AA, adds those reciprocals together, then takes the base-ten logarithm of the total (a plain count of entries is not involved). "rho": -1.08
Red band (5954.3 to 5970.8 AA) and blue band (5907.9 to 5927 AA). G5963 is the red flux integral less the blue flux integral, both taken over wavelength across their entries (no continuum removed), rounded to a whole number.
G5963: -24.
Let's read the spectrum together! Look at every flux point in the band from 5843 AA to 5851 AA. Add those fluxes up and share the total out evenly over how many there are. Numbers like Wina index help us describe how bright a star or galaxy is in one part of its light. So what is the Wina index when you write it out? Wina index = 56.0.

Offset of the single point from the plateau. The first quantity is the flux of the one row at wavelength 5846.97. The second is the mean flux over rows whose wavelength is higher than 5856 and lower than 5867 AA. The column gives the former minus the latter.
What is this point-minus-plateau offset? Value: 9.5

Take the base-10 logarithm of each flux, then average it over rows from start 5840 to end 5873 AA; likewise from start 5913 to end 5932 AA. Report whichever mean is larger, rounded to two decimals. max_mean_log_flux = 1.70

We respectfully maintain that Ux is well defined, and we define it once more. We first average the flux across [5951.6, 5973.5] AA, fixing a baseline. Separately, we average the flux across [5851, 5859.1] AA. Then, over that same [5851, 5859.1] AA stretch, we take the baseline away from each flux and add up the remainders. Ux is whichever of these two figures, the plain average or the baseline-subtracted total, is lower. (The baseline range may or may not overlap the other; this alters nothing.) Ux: 11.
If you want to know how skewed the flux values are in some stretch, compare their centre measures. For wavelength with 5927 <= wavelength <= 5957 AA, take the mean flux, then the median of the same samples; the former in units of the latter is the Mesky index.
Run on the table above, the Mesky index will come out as 1.00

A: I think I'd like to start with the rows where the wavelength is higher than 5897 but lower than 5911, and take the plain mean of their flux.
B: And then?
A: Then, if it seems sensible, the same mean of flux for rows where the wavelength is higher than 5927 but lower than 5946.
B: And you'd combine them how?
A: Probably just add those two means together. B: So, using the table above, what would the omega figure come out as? 78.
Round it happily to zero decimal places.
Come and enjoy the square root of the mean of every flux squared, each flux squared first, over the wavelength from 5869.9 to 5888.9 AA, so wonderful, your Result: 37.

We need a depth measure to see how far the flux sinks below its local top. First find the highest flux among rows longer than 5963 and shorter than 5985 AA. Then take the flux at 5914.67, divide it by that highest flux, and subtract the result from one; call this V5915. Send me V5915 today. 0.2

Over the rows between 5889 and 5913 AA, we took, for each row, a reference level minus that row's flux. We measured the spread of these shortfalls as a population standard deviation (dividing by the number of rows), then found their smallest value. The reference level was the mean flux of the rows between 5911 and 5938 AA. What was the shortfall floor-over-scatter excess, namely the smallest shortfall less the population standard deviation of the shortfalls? -5.0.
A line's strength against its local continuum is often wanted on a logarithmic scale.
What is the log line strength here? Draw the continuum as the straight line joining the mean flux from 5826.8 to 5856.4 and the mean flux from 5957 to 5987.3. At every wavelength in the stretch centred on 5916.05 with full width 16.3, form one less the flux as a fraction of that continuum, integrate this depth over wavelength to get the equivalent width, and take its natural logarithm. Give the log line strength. 1.2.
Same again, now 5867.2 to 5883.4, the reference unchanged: 1.3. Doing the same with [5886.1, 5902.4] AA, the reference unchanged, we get 2.2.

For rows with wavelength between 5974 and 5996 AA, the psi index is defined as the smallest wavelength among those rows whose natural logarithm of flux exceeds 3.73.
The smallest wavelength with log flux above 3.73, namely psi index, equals 5974.90 AA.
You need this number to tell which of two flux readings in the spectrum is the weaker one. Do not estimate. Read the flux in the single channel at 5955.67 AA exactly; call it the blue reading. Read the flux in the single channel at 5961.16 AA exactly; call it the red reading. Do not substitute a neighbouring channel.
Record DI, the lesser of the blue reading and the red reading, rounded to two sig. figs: 44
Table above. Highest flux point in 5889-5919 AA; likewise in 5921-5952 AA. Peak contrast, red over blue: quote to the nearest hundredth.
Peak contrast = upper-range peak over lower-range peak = 1.18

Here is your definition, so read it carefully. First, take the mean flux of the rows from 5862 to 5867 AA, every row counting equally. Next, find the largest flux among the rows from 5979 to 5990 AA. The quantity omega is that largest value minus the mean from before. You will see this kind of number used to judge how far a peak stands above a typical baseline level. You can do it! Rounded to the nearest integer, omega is 3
